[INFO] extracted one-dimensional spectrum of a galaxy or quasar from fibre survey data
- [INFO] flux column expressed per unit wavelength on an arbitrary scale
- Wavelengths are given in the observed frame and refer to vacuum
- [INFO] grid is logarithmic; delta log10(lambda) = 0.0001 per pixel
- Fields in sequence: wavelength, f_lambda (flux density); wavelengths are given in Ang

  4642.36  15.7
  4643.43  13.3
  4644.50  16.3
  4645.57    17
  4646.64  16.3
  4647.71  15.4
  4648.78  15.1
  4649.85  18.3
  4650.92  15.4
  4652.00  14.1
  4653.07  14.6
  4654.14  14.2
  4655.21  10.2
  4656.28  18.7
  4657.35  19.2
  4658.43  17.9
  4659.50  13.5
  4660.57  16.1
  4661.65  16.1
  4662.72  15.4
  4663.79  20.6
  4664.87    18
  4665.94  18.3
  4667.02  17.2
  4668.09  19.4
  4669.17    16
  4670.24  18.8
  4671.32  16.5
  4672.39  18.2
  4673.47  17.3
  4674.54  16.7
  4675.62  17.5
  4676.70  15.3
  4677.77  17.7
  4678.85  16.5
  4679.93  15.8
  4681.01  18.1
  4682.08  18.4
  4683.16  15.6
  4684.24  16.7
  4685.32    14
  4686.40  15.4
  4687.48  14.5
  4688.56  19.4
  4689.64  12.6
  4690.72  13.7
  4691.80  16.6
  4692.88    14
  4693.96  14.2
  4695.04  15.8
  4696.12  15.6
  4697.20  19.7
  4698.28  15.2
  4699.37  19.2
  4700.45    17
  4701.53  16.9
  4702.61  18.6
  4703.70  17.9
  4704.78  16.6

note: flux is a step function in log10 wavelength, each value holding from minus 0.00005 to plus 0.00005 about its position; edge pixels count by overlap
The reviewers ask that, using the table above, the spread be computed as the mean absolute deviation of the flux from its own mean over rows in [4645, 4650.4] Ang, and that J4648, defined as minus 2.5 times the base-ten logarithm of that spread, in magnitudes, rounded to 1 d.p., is 0.0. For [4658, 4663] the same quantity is -0.1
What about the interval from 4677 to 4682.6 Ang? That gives 0.1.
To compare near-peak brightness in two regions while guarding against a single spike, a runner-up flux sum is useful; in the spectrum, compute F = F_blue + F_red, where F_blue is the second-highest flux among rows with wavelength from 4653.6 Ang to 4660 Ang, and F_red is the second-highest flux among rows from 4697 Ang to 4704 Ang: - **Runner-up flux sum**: 37.9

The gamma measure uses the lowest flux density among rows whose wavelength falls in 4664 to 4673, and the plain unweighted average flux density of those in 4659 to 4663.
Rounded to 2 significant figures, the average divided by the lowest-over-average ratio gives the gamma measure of 15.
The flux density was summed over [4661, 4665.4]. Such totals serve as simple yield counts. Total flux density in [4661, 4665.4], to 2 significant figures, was 70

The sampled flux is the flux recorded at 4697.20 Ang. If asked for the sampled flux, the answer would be 19.7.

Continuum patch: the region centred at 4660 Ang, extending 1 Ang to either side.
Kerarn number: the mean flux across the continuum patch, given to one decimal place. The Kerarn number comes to 14.8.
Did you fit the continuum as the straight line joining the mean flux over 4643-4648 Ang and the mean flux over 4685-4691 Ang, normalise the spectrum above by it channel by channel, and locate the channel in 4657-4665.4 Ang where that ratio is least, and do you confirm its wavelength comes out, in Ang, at 4659.50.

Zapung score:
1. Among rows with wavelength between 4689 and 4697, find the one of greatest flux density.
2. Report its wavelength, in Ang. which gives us 4691.80 Ang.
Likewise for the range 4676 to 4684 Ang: 4682.08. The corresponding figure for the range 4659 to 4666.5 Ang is 4663.79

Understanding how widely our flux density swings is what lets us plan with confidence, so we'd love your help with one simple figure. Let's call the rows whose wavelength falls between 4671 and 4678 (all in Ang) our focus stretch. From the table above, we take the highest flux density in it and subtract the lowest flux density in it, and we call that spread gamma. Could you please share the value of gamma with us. 2.9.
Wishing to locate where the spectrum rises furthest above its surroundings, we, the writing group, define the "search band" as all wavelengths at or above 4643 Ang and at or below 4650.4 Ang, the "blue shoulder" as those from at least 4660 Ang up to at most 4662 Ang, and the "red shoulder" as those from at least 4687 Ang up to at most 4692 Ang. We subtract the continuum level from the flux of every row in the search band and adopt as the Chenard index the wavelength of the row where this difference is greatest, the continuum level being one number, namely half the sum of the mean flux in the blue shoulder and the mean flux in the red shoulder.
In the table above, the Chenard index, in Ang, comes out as 4649.85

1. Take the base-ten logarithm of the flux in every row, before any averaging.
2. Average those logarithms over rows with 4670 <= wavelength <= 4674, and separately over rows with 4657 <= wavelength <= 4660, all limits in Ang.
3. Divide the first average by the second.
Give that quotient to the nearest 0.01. 1.02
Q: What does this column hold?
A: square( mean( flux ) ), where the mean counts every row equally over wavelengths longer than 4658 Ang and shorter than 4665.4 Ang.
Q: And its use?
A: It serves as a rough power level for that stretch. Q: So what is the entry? 282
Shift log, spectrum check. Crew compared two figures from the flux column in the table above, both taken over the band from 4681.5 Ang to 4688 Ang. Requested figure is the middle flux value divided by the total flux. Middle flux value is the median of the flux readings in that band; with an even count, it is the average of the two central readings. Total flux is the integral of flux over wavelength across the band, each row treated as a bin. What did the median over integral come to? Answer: 0.15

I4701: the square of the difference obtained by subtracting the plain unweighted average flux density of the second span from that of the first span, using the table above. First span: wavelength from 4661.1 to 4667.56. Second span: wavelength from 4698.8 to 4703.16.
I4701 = 0.1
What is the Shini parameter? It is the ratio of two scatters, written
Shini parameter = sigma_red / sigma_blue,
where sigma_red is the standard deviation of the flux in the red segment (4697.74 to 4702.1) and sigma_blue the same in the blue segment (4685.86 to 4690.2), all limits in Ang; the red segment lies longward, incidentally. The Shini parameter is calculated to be 0.6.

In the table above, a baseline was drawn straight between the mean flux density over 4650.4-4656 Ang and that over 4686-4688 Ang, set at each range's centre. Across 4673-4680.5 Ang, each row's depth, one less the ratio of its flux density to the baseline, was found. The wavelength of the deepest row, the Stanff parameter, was 4676.70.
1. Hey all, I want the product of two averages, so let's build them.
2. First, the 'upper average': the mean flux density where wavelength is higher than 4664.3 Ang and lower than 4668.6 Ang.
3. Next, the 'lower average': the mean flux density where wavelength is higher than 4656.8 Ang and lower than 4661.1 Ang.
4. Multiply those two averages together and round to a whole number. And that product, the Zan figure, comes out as 304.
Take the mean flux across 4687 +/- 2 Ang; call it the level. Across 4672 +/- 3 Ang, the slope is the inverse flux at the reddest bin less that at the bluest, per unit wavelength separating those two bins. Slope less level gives -15.8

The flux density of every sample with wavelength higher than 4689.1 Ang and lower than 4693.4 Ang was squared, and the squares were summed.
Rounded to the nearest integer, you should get 818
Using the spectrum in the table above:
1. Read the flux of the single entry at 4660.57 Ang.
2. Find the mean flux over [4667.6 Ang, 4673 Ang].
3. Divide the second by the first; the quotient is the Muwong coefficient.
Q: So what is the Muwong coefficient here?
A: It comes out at 1.10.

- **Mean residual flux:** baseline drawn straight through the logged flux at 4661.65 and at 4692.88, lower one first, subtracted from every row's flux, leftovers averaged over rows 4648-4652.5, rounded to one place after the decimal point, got -1.1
